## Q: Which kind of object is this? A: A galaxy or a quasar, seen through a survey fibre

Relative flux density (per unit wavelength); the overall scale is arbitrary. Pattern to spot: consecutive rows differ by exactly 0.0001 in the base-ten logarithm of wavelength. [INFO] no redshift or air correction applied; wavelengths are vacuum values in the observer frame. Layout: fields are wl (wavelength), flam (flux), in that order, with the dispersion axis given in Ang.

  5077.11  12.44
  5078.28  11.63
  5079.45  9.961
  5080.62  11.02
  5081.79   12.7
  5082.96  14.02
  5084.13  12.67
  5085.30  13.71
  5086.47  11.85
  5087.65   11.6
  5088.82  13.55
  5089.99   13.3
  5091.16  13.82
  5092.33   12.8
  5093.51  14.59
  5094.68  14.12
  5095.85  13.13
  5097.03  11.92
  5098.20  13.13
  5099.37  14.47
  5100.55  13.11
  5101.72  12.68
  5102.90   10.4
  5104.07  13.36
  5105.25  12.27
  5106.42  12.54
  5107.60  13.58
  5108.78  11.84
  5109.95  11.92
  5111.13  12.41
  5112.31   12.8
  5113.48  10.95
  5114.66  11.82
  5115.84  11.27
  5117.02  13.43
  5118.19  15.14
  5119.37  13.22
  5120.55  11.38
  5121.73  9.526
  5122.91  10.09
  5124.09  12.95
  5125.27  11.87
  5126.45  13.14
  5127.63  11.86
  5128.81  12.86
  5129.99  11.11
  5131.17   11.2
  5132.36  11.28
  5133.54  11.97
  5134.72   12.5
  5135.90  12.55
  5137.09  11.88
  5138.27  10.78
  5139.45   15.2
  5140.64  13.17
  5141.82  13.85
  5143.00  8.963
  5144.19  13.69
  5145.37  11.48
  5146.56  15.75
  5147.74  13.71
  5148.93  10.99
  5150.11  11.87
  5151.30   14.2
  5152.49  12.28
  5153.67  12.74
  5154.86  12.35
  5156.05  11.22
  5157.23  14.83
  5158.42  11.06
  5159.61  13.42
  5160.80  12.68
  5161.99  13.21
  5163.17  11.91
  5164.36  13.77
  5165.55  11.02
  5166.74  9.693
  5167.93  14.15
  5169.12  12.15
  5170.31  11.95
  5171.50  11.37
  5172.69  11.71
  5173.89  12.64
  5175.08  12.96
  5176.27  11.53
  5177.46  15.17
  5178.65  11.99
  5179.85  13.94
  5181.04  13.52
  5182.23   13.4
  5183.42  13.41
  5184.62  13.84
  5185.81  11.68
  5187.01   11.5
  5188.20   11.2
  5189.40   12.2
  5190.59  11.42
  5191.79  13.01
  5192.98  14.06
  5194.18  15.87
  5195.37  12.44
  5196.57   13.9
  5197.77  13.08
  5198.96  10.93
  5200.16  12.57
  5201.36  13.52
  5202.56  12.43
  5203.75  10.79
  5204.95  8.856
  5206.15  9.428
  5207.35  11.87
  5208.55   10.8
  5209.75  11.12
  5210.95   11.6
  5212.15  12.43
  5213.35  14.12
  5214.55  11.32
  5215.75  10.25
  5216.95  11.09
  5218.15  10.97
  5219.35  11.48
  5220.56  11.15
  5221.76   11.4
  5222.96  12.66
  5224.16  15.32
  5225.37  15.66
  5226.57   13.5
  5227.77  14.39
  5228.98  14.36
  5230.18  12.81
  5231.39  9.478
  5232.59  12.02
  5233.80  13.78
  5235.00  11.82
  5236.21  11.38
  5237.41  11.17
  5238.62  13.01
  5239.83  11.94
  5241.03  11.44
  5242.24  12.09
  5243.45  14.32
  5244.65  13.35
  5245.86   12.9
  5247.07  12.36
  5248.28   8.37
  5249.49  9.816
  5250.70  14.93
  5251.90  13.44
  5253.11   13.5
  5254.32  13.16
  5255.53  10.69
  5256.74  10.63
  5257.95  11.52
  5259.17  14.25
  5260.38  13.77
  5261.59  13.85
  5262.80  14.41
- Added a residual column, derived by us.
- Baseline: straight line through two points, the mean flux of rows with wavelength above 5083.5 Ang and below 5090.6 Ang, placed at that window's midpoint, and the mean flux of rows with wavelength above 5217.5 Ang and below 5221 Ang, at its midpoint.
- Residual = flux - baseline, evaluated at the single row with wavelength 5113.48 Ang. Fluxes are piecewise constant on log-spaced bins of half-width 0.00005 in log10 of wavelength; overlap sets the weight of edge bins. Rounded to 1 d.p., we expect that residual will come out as -1.5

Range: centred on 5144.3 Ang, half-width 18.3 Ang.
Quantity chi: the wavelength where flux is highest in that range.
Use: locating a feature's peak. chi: 5146.56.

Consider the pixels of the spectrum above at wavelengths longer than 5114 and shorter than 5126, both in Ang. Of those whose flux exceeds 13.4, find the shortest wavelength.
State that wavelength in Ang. 5117.02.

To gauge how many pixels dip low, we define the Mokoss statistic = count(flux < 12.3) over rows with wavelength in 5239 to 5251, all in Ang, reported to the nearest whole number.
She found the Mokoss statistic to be 5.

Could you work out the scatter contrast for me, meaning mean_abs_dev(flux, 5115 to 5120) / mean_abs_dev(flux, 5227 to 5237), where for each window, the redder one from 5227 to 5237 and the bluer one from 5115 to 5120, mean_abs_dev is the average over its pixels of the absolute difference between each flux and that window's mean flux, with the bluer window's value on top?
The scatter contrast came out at 0.8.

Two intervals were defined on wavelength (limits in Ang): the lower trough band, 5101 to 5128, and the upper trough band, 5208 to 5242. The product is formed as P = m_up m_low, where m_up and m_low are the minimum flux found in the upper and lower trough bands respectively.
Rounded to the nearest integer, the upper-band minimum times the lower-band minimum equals 90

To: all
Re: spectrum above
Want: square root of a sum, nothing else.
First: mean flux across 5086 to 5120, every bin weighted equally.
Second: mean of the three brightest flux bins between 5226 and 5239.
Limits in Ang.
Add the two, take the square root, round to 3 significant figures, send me 5.19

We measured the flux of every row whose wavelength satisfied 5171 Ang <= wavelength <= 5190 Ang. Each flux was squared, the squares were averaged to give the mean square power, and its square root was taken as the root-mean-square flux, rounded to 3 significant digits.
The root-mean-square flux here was 12.7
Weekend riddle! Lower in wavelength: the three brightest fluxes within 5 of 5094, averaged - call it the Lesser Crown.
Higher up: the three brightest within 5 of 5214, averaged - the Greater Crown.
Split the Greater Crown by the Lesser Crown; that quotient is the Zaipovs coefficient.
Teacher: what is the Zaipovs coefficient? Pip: 0.90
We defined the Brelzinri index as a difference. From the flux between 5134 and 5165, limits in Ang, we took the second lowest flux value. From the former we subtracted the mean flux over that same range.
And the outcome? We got -1.91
